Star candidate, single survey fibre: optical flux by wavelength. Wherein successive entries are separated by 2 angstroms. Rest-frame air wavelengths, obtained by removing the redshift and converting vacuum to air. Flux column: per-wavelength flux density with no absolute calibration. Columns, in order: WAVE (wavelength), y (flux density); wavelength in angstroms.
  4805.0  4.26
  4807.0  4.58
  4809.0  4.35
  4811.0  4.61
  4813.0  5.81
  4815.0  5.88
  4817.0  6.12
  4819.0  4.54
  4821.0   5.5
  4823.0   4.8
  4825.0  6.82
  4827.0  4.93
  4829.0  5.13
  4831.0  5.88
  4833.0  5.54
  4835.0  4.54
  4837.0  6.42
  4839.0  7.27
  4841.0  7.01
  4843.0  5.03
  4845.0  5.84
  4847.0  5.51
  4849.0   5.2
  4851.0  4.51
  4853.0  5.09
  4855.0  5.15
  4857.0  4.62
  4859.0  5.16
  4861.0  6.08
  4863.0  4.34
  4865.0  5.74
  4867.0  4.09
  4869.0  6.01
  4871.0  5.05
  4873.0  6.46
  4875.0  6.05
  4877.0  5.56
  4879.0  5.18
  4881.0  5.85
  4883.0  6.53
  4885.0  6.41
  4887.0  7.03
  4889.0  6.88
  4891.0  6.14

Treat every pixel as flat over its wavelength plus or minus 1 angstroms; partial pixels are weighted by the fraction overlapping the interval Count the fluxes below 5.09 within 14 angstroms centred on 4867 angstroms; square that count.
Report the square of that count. 9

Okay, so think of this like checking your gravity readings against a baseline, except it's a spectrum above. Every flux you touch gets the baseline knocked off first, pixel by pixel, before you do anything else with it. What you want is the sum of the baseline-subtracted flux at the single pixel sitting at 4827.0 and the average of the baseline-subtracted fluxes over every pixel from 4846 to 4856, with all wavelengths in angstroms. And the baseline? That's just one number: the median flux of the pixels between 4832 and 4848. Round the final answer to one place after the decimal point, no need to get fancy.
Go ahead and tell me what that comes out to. -1.4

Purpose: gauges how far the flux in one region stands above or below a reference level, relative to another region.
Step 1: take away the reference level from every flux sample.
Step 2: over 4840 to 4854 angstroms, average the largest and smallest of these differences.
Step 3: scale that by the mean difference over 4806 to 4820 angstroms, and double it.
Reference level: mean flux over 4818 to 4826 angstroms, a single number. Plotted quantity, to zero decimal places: -2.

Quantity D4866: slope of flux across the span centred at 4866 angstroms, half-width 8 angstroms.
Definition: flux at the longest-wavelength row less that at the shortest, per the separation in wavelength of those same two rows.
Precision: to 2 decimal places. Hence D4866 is 0.09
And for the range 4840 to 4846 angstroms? -0.29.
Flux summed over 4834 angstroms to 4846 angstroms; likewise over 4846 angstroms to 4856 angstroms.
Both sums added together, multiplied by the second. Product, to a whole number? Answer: 1568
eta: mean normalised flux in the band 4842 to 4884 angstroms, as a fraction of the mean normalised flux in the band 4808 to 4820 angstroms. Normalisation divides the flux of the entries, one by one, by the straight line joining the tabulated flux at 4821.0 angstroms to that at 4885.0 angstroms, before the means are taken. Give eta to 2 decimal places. 0.91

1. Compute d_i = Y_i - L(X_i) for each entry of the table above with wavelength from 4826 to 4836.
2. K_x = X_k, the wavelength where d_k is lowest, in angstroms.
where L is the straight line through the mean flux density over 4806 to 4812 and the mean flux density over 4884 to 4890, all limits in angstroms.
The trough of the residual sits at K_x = 4835.0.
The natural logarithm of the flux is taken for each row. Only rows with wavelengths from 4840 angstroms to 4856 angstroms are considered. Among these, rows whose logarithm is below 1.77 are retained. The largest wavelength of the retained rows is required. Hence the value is 4855.0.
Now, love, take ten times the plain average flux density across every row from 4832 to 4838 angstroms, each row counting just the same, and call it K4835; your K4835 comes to 55.0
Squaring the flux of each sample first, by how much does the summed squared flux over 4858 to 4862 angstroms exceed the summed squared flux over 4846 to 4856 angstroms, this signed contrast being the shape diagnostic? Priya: -67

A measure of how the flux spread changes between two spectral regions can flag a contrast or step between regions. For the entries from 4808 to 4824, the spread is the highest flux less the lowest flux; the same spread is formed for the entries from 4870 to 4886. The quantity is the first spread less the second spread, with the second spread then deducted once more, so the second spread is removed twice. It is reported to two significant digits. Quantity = -1.2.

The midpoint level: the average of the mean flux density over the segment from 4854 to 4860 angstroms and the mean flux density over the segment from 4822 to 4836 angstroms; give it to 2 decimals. 5.18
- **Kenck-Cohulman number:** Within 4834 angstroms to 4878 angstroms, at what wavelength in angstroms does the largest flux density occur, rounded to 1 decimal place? 4839.0 angstroms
